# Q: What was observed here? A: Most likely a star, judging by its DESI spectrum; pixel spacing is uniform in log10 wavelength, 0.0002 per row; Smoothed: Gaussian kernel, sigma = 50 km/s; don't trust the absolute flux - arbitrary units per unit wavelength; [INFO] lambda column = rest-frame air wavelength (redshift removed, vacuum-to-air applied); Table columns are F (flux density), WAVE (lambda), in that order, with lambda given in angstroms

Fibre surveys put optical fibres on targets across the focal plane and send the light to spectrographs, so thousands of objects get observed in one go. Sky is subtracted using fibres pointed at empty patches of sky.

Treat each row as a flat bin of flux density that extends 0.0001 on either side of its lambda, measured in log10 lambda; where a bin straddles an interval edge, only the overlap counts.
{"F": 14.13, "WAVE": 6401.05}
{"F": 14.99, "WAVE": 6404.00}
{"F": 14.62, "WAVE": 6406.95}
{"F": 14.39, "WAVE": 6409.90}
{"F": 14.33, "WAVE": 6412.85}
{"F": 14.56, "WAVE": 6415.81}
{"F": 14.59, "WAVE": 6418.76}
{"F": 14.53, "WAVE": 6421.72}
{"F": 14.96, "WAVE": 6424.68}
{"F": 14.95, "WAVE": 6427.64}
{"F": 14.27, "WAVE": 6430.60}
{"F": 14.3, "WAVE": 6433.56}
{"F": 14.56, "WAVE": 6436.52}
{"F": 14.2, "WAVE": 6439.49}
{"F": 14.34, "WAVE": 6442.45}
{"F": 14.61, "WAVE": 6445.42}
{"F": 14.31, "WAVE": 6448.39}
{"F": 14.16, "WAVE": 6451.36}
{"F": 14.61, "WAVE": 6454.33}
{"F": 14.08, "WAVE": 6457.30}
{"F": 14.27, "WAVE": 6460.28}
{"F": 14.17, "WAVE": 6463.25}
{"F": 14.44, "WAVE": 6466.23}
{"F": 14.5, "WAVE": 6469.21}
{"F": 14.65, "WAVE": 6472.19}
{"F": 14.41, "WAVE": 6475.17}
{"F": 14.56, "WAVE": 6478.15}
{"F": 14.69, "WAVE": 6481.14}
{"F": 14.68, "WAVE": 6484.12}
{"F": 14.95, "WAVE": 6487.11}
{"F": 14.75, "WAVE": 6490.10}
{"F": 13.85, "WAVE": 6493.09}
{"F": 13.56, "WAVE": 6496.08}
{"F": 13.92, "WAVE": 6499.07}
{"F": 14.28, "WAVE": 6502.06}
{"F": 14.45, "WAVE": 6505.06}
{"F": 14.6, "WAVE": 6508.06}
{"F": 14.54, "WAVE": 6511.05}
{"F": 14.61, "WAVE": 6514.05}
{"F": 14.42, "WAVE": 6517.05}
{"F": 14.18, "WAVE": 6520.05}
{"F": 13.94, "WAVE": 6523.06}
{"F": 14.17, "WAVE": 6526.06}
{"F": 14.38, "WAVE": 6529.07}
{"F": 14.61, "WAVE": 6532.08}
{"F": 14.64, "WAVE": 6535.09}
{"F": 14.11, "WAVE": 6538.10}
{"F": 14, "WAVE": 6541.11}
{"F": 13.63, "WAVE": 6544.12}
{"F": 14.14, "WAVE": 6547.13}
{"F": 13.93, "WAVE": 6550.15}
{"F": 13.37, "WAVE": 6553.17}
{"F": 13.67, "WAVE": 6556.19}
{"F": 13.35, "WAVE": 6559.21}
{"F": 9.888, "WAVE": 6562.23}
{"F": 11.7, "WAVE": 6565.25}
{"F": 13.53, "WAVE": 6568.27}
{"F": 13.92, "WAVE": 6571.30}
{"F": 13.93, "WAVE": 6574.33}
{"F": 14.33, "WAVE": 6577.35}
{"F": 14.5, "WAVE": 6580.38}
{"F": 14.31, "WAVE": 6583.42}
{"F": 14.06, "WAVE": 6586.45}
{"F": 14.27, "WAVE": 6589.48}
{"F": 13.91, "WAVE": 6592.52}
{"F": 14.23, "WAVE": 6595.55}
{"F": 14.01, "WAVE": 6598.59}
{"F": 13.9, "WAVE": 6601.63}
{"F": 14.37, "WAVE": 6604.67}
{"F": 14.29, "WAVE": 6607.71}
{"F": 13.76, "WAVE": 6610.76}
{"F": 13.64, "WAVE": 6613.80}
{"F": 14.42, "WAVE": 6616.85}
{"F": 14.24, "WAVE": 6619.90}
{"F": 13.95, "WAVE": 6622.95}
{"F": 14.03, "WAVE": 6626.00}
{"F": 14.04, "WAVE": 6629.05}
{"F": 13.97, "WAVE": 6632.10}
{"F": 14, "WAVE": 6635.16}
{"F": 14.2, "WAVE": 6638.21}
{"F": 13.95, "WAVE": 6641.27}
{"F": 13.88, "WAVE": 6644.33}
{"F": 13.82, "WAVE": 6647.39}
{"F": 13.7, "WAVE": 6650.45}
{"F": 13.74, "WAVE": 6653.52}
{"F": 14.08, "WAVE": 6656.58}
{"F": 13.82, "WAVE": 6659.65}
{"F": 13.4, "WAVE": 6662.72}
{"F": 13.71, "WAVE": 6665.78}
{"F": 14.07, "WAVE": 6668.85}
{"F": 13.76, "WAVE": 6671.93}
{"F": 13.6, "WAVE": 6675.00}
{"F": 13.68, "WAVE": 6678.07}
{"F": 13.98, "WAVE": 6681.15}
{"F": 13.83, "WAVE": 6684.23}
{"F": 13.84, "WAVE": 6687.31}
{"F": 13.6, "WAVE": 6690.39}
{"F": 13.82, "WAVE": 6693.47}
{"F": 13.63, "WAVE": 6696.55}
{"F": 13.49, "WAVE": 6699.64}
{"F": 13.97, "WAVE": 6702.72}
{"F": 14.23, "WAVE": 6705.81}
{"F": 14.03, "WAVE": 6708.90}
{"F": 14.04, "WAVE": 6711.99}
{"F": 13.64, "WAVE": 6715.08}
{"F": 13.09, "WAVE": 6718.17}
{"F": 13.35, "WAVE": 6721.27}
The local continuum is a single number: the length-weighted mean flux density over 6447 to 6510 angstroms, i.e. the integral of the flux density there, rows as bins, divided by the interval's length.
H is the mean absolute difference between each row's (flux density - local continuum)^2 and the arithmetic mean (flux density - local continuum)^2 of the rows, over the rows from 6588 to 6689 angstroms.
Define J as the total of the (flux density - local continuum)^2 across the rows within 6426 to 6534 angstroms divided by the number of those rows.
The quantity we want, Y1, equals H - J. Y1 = 0.08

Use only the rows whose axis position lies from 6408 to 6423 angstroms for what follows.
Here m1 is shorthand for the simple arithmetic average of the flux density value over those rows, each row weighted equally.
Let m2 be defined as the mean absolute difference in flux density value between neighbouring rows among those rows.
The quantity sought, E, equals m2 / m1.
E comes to 0.007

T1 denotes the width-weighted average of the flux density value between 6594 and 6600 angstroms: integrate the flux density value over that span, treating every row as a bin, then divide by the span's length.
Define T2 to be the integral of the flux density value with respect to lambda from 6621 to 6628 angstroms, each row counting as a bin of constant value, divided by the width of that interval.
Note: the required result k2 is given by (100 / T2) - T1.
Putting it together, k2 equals -7.00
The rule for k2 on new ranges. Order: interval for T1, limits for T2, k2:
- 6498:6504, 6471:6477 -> -7.26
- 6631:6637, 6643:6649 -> -6.78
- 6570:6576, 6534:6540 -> -6.97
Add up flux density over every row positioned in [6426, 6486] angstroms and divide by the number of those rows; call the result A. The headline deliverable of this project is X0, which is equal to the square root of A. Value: 3.80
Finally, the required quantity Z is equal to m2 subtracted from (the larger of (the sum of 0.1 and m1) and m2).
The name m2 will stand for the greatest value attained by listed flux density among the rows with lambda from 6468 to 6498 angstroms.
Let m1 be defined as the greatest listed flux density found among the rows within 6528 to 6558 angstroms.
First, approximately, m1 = 14.64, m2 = 14.95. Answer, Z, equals 0.00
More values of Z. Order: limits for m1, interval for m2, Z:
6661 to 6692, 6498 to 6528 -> 0.00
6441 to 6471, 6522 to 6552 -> 0.07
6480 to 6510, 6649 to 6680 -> 0.97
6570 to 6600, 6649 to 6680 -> 0.52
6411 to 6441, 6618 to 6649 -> 0.82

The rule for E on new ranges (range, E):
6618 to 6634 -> 0.008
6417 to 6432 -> 0.020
